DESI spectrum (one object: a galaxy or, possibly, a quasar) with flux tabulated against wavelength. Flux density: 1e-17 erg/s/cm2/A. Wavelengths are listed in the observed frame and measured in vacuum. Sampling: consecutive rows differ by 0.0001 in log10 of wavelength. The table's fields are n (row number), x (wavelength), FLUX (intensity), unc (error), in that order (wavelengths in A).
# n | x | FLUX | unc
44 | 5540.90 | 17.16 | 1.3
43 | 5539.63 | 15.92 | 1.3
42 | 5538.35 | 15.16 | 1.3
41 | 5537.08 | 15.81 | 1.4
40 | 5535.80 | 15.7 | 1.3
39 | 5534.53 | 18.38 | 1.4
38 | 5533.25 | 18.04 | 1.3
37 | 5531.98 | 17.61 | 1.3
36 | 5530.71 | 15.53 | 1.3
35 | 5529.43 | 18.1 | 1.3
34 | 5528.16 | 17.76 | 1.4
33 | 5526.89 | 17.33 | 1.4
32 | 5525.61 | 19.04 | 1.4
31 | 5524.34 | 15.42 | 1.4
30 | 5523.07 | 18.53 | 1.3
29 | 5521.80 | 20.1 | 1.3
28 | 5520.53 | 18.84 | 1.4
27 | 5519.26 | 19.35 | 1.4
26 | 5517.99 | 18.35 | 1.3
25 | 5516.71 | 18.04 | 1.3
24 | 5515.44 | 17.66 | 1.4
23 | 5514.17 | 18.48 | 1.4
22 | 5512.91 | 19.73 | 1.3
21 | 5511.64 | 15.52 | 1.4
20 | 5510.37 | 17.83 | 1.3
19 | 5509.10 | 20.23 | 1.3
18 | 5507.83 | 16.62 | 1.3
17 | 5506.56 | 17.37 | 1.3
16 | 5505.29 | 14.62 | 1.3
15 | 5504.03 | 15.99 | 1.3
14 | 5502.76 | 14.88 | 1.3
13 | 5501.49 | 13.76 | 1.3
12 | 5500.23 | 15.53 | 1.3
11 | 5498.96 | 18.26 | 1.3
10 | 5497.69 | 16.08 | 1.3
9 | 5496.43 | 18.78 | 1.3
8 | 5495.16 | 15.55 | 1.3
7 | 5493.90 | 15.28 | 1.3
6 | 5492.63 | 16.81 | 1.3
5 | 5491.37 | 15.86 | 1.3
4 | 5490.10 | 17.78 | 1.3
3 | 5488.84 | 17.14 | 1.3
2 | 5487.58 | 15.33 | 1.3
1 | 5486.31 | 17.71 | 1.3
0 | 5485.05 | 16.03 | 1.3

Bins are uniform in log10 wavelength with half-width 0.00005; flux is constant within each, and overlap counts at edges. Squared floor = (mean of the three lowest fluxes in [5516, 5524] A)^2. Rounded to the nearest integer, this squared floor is 335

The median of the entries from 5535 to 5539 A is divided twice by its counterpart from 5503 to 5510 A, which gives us 0.057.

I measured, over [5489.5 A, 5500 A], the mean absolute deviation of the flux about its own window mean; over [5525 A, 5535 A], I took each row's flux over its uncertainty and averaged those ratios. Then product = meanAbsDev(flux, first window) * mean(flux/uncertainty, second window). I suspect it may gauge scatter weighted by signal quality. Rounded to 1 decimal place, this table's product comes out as 14.5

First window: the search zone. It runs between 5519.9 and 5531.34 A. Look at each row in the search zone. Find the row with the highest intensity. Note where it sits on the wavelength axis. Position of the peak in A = 5521.80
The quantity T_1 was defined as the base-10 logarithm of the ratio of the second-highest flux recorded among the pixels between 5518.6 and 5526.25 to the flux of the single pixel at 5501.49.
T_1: 0.148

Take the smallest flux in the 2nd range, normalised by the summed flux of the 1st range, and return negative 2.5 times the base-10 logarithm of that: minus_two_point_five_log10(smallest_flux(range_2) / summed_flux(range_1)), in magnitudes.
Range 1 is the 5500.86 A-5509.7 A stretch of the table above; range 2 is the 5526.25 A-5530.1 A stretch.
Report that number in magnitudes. 2.04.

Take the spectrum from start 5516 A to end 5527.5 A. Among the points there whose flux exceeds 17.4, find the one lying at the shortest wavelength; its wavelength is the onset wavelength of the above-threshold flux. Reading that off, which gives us 5516.71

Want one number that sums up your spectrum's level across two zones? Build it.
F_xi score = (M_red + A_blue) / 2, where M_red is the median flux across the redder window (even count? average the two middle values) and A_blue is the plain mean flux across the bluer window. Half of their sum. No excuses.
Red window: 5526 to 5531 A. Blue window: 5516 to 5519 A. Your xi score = 17.9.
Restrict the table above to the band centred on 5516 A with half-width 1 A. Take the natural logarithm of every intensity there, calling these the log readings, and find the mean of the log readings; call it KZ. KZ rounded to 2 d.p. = 2.88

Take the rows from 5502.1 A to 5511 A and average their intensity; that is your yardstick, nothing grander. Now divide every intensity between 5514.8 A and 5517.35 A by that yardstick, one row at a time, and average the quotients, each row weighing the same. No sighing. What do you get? 1.06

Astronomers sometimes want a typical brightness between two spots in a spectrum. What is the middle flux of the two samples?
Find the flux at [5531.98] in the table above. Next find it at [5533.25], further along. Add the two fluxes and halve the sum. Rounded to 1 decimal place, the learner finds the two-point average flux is 17.8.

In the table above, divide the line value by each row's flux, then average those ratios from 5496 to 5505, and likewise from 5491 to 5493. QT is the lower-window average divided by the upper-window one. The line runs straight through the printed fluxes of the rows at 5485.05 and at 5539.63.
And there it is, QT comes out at 0.98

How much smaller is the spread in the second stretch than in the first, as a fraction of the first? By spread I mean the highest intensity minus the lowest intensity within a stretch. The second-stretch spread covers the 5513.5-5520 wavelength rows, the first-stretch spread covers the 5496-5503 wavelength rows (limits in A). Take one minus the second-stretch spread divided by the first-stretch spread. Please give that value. 0.66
